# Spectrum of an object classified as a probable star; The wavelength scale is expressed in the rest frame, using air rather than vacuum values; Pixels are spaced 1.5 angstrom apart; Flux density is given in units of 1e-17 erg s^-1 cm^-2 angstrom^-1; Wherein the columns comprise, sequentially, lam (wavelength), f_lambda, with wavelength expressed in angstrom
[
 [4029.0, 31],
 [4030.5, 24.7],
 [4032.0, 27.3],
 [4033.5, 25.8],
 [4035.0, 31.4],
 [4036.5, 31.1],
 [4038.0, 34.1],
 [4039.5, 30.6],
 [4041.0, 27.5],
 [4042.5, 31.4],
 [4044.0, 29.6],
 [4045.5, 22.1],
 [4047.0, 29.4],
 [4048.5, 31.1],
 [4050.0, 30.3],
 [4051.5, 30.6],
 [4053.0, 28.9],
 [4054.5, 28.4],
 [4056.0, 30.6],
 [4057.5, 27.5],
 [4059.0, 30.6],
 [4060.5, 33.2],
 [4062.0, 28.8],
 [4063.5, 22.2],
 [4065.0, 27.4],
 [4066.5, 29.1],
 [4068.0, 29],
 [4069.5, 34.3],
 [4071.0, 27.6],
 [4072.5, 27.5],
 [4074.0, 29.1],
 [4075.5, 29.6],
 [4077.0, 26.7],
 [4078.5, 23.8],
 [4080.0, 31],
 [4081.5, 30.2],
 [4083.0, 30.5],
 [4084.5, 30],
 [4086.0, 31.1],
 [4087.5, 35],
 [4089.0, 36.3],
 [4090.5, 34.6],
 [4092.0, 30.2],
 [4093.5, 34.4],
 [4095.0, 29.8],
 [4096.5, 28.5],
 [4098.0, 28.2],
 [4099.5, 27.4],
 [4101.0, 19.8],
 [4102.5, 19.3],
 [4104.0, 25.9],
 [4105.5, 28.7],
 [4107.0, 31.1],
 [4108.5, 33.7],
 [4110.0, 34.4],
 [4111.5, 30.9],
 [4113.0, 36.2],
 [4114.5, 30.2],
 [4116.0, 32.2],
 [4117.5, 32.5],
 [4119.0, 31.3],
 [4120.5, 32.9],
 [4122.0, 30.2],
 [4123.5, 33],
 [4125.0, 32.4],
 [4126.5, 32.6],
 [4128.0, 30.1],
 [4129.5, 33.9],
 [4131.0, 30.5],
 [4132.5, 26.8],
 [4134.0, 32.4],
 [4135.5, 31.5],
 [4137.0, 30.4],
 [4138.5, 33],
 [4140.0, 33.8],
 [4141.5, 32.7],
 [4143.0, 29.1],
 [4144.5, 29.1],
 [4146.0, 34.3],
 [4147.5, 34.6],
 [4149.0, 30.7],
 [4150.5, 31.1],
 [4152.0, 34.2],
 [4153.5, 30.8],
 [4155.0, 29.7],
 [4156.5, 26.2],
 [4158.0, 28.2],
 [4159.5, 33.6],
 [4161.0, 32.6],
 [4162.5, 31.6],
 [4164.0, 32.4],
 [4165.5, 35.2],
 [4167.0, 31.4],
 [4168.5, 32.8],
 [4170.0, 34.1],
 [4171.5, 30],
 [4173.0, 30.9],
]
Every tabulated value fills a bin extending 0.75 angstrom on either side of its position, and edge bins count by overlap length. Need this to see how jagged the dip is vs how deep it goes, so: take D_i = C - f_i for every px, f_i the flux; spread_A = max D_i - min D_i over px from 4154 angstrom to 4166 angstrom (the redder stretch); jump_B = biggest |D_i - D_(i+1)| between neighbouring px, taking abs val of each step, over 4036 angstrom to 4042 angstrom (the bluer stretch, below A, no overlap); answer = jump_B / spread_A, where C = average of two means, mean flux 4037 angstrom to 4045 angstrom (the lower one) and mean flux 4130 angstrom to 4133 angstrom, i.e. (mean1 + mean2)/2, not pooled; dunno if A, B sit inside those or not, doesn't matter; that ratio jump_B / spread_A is 0.39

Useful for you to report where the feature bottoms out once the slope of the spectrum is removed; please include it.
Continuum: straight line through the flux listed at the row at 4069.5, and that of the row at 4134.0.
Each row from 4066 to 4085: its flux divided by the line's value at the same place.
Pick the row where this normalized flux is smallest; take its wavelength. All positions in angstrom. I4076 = 4078.5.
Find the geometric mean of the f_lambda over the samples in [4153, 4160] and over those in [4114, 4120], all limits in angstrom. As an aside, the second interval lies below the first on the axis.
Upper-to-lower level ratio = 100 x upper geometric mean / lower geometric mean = 94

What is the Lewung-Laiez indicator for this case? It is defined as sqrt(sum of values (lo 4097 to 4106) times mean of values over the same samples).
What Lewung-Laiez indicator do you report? 61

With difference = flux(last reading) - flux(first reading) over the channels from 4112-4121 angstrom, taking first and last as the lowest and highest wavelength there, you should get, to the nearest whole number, -3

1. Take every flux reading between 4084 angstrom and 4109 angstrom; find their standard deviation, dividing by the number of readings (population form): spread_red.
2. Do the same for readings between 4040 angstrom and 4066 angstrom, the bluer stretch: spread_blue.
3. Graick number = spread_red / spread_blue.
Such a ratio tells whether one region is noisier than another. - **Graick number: 1.63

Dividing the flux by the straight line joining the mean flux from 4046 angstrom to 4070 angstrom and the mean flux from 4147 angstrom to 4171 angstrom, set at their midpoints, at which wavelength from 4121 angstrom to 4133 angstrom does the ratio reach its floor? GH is 4132.5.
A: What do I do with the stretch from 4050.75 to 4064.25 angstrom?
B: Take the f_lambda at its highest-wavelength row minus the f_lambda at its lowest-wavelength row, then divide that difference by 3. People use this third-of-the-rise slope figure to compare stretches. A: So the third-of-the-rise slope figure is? -2.8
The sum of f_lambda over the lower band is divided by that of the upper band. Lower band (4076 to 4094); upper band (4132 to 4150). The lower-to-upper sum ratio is 0.99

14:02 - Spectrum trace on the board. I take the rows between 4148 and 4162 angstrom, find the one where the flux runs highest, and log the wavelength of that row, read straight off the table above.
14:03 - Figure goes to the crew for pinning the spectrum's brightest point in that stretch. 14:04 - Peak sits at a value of 4152.0 angstrom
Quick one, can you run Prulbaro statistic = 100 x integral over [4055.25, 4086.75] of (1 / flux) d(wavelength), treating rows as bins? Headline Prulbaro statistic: 109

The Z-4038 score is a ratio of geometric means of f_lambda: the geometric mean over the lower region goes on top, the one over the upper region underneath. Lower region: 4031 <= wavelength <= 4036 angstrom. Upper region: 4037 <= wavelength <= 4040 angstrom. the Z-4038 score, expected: 0.87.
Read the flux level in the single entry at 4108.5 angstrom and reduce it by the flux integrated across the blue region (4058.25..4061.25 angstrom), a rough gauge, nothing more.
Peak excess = -62.0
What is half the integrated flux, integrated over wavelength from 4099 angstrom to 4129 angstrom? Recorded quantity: 454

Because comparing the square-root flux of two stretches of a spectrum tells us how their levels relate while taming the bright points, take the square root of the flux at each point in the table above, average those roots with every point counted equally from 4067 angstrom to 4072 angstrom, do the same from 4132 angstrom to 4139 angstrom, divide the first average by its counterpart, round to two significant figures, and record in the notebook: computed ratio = 0.99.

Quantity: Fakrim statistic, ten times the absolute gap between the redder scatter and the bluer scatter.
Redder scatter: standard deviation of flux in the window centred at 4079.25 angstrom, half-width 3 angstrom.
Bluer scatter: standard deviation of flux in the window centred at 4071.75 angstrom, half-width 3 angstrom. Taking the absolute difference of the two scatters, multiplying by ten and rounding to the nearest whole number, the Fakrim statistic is 1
